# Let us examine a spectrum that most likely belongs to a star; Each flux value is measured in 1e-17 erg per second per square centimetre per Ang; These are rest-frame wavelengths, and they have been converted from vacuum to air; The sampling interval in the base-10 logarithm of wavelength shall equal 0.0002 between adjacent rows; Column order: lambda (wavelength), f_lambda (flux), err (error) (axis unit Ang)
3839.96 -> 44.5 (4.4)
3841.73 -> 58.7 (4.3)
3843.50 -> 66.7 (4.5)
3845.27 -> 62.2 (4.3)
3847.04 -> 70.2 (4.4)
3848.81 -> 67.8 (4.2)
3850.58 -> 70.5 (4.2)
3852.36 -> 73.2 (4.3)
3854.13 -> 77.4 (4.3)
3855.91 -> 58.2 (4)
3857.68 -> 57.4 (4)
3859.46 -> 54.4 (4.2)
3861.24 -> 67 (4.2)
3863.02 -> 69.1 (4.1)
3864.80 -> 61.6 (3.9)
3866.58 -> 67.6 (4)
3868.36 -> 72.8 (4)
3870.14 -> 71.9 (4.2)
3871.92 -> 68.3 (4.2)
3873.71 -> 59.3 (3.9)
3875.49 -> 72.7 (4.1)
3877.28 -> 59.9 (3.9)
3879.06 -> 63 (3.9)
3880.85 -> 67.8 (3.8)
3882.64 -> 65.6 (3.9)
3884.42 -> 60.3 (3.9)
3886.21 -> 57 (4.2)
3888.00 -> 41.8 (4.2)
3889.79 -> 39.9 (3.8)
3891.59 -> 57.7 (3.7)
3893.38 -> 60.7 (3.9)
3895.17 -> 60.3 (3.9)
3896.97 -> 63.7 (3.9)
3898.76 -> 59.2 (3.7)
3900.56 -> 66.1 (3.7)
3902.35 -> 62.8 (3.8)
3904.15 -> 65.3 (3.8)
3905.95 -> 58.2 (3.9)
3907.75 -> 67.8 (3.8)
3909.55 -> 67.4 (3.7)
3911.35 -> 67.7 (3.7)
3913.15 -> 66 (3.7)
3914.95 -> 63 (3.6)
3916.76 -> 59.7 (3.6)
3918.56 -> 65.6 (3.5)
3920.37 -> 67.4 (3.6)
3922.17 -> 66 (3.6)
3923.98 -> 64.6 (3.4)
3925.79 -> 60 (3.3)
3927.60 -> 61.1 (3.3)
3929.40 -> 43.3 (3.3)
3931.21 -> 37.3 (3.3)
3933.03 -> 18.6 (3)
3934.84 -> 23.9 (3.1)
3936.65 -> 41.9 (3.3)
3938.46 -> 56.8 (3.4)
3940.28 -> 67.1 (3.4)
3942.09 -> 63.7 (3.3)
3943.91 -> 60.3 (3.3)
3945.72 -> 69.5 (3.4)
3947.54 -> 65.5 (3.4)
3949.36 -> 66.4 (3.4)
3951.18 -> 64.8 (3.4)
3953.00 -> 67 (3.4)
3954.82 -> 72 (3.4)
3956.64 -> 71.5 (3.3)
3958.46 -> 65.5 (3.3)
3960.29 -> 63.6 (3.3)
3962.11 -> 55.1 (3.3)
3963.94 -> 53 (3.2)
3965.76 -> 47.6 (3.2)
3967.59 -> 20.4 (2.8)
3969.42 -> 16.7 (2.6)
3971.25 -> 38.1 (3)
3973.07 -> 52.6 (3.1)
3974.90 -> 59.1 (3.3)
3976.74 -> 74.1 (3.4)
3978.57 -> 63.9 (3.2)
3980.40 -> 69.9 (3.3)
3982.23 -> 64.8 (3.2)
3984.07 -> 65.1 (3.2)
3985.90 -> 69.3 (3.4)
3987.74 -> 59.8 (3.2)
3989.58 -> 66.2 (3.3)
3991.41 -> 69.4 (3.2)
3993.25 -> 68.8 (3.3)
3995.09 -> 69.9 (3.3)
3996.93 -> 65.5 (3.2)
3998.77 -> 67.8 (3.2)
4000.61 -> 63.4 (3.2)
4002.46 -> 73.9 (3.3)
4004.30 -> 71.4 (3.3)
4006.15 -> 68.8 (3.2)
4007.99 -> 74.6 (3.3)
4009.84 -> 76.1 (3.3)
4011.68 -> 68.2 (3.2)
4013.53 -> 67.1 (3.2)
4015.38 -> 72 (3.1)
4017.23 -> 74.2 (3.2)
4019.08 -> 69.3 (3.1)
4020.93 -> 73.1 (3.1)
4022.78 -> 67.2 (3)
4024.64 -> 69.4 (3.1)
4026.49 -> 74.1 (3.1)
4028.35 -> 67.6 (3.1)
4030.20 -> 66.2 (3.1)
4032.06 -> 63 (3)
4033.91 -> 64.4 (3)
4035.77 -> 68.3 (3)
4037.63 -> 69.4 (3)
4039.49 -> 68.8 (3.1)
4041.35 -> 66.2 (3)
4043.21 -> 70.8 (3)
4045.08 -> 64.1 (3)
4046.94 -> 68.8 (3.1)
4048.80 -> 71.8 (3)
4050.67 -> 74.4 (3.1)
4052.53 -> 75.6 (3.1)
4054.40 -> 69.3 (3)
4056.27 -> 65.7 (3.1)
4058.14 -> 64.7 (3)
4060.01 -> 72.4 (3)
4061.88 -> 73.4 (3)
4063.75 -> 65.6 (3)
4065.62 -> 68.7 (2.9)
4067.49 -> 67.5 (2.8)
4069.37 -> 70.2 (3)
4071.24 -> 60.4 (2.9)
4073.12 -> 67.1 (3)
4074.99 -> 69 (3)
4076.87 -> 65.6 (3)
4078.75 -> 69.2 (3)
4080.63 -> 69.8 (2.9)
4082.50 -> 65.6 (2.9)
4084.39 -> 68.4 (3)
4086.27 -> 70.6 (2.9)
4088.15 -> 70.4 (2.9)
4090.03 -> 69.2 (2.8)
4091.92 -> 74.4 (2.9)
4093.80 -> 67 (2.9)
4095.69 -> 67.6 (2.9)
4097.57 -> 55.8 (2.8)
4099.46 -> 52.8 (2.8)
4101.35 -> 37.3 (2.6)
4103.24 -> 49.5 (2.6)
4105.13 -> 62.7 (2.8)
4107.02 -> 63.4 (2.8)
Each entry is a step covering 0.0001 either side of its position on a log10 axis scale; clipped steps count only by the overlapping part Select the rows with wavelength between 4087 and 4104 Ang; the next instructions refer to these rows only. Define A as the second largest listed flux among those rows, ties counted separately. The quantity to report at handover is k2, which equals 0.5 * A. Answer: 35.2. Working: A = 70.4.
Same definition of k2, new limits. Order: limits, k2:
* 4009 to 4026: 37.1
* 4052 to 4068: 36.7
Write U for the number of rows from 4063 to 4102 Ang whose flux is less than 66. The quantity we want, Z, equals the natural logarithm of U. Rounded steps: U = 7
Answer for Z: 1.9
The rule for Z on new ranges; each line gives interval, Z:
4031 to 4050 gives 1.1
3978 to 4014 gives 1.8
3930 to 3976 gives 2.9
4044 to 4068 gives 1.4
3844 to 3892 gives 2.6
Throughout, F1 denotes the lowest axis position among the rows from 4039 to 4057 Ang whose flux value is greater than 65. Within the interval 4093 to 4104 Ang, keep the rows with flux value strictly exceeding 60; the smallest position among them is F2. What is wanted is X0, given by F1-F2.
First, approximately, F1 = 4039.49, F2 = 4093.80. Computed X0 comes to -54.3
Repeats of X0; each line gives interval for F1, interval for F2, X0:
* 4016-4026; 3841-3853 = 173.7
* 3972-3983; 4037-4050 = -60.9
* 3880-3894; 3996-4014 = -116.1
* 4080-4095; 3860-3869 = 219.4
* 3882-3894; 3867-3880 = 14.3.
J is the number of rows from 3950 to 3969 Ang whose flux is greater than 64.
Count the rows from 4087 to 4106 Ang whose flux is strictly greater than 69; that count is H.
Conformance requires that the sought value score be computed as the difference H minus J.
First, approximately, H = 3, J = 5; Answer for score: -2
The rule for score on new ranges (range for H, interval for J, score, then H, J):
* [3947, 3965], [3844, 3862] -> -4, 2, 6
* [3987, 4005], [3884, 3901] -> 3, 4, 1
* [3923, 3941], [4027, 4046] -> -9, 0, 9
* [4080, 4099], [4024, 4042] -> -4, 5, 9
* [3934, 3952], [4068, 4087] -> -8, 1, 9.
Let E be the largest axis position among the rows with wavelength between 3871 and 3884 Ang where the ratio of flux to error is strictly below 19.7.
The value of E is 3882.64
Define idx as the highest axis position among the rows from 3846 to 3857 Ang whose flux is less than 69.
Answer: 3855.91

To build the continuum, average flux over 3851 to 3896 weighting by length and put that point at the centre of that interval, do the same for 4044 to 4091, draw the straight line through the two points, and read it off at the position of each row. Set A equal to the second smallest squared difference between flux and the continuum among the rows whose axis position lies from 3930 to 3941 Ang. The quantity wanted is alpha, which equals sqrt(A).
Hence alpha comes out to 7.9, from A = 62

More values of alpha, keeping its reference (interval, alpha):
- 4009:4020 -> 1.2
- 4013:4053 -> 0.1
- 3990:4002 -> 1.2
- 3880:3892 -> 2.7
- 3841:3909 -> 0.3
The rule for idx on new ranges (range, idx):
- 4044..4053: 4046.94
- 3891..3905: 3904.15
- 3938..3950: 3949.36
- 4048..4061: 4058.14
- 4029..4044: 4041.35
